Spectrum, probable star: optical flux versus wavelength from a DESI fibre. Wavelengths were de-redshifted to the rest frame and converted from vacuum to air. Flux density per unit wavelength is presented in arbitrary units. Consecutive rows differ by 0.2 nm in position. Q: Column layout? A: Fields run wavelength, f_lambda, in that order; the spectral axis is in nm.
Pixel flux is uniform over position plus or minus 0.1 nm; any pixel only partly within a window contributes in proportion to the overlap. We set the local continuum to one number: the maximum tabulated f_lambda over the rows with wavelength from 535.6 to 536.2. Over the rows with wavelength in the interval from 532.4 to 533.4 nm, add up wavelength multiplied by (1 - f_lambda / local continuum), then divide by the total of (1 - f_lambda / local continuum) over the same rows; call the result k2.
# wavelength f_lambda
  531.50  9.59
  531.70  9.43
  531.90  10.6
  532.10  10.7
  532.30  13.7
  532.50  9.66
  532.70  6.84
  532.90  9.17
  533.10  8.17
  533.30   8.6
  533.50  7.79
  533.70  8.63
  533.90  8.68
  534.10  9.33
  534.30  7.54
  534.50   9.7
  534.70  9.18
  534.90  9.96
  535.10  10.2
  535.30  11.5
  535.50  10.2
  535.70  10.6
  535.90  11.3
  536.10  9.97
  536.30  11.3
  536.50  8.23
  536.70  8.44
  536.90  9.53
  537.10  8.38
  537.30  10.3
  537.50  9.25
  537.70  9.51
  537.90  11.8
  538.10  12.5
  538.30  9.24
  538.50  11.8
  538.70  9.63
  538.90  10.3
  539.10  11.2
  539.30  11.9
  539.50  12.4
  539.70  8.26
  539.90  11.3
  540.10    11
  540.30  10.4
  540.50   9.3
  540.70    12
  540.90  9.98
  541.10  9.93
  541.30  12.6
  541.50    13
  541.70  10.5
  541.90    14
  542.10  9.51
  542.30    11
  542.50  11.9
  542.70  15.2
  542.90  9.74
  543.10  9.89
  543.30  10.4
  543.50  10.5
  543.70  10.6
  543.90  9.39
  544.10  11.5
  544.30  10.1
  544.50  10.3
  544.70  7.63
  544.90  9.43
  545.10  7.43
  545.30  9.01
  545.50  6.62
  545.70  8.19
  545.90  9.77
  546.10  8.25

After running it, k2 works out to 532.91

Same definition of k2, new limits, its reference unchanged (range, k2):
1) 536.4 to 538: 536.99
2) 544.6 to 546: 545.27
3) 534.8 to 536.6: 535.83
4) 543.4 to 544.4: 543.90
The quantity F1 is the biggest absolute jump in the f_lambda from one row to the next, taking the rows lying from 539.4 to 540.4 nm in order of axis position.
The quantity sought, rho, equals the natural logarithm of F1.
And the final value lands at 1.4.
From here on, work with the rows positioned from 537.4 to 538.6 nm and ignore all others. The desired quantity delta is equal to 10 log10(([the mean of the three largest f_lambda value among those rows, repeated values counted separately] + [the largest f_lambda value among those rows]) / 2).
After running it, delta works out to 10.9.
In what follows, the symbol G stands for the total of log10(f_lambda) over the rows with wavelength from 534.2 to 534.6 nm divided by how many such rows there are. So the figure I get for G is 0.93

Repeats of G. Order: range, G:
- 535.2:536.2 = 1.03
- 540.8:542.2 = 1.05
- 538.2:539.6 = 1.04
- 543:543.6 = 1.01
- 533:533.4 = 0.92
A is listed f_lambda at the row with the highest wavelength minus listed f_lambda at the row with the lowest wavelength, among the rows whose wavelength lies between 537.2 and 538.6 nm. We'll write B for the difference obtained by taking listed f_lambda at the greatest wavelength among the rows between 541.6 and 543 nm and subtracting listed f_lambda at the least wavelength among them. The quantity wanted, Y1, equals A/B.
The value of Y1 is -2.0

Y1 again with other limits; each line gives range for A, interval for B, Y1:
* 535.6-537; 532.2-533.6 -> 0.2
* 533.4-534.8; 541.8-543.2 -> -0.3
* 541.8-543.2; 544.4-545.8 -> 1.9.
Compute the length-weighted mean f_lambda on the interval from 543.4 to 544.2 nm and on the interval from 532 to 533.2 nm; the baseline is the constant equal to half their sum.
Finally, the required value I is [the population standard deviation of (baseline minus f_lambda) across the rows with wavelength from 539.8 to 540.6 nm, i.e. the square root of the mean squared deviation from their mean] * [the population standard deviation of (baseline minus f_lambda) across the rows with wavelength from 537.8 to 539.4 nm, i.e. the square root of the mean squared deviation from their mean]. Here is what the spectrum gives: 0.85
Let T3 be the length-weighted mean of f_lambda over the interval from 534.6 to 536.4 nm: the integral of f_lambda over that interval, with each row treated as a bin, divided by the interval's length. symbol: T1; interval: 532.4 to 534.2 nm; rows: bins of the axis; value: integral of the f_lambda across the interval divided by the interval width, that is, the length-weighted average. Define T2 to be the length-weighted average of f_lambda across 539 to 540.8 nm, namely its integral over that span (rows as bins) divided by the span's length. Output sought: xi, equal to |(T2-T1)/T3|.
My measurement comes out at 0.22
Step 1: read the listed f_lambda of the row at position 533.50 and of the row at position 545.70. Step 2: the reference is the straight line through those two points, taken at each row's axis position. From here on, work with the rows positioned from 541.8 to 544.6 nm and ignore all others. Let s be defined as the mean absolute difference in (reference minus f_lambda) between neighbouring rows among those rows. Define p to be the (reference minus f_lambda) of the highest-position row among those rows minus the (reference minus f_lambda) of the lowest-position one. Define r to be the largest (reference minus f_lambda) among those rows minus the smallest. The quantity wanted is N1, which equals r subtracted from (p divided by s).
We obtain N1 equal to -3.5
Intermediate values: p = 3.8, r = 5.8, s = 1.65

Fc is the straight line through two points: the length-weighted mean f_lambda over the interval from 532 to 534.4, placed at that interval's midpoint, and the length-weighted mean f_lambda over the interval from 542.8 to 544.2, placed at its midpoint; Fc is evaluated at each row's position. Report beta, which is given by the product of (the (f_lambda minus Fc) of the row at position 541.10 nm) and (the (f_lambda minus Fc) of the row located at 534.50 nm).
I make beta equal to 0.0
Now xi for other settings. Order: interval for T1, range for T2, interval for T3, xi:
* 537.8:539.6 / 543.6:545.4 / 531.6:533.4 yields 0.18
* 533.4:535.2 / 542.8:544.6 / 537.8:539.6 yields 0.11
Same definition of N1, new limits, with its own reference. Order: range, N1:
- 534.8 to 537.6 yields -2.6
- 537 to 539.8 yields -4.2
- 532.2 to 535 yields -4.1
